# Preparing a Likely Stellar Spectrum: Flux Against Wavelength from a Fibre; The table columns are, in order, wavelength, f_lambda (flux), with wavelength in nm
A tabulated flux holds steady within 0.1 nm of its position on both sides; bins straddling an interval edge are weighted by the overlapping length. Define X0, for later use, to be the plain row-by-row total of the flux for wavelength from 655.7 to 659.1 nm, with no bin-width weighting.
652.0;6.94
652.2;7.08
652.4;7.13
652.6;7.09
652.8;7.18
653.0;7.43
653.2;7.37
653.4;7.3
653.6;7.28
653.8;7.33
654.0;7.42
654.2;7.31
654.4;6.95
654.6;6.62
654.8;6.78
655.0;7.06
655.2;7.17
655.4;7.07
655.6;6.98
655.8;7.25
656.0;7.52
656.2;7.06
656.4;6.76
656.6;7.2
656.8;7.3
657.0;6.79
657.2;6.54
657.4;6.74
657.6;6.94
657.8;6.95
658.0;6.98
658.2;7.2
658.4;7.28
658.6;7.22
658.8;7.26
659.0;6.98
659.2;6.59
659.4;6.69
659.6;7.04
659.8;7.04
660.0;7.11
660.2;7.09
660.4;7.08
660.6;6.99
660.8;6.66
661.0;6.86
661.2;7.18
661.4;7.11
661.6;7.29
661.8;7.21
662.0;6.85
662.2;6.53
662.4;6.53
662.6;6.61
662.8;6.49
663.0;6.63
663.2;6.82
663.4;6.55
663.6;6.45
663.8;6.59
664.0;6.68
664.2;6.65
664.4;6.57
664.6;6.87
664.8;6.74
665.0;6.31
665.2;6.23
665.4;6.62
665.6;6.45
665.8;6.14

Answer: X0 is 120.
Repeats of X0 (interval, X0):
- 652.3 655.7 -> 121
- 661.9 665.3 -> 112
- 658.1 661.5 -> 119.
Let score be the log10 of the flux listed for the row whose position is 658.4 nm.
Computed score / 0.862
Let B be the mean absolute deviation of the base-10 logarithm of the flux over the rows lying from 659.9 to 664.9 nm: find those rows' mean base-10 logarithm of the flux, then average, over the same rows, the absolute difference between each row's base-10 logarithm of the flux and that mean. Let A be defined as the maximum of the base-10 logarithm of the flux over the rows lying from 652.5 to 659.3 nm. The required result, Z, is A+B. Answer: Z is 0.890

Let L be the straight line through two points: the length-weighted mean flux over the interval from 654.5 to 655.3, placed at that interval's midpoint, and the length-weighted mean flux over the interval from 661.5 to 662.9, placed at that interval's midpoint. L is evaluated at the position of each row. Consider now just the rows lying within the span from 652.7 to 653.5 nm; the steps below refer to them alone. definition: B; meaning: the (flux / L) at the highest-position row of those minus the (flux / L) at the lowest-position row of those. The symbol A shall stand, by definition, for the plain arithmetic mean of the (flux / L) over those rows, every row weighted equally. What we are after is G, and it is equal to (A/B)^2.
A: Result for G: 3155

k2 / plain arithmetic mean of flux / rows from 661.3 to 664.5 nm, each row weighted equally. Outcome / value 6.72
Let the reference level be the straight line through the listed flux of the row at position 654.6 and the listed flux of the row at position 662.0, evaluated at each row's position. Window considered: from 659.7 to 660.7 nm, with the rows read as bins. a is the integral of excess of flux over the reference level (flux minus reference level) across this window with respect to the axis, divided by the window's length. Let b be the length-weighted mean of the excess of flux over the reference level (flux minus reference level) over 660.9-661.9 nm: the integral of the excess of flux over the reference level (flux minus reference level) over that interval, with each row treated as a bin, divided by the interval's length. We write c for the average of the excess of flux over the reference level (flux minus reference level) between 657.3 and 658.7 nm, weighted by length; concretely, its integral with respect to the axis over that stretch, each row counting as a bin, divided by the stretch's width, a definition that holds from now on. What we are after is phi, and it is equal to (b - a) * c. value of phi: 0.01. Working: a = 0.27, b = 0.3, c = 0.3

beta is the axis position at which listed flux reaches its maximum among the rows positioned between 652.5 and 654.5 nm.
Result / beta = 653.0 nm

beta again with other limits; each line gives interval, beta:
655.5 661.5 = 656.0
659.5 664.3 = 661.6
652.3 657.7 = 656.0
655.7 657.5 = 656.0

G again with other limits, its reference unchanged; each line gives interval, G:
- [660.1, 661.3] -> 4230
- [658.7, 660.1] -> 2901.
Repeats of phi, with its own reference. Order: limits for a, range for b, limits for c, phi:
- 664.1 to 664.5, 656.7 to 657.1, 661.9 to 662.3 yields -0.11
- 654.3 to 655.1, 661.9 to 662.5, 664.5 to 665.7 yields 0.18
